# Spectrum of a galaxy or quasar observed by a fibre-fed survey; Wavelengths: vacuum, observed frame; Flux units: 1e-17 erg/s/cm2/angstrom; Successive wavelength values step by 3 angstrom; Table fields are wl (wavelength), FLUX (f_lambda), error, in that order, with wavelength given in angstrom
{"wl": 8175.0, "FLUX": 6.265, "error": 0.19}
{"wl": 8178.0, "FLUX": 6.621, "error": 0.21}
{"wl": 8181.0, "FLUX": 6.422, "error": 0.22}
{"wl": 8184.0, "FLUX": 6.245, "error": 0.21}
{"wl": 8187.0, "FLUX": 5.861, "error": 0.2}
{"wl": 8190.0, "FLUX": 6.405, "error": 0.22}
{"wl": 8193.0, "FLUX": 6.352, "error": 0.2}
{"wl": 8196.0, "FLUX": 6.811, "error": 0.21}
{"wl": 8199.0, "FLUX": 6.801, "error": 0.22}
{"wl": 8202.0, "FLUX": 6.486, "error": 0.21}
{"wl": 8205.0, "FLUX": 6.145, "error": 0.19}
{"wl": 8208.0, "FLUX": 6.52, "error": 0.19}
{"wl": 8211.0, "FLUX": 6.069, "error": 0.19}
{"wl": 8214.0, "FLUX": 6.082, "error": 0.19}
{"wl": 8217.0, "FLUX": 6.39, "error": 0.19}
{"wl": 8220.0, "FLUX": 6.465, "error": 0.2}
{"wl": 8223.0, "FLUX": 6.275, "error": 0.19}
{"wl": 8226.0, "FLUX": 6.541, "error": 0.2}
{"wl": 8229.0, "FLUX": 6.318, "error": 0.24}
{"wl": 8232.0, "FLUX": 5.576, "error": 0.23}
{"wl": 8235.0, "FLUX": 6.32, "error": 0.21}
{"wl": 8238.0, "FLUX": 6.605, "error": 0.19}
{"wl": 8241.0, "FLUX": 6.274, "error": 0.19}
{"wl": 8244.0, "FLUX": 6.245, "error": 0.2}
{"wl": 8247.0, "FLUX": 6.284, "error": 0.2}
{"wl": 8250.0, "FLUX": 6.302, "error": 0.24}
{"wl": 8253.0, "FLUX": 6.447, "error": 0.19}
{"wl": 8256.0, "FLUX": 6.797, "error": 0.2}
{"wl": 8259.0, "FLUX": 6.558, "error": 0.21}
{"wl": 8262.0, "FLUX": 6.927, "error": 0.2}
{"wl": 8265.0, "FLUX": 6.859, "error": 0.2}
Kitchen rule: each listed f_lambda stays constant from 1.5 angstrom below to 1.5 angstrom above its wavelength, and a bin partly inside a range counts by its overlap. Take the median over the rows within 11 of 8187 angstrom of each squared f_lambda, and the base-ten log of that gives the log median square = 1.613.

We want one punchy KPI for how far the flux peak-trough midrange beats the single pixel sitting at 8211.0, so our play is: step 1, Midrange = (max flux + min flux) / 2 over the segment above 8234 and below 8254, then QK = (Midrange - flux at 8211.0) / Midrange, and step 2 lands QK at 0.055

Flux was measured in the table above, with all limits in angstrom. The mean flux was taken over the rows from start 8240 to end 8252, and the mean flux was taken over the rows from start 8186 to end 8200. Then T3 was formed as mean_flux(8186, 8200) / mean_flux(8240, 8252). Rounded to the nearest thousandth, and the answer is 1.027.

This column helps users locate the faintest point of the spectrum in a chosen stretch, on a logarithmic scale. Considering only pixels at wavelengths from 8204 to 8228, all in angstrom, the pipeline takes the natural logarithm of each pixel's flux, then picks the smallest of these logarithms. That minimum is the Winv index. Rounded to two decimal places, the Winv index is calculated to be 1.80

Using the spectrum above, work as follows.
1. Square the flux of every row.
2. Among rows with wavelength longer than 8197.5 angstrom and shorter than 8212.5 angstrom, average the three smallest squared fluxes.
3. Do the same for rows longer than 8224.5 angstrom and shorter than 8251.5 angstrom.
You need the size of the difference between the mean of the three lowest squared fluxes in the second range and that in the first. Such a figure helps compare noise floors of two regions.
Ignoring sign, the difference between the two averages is 2.4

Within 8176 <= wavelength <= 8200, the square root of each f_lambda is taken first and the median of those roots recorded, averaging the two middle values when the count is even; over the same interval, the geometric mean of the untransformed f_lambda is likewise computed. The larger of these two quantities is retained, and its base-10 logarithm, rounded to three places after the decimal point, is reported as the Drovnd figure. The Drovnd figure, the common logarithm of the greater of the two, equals 0.808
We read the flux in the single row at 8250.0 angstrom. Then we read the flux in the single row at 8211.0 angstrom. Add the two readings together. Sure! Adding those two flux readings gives 12.4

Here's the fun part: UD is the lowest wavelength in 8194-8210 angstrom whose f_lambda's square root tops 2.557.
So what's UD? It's 8196.0 angstrom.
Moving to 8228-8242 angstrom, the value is 8238.0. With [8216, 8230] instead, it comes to 8226.0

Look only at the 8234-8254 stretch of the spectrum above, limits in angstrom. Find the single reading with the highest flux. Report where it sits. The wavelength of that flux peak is 8238.0 angstrom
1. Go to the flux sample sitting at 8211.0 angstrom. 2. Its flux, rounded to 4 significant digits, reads 6.069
